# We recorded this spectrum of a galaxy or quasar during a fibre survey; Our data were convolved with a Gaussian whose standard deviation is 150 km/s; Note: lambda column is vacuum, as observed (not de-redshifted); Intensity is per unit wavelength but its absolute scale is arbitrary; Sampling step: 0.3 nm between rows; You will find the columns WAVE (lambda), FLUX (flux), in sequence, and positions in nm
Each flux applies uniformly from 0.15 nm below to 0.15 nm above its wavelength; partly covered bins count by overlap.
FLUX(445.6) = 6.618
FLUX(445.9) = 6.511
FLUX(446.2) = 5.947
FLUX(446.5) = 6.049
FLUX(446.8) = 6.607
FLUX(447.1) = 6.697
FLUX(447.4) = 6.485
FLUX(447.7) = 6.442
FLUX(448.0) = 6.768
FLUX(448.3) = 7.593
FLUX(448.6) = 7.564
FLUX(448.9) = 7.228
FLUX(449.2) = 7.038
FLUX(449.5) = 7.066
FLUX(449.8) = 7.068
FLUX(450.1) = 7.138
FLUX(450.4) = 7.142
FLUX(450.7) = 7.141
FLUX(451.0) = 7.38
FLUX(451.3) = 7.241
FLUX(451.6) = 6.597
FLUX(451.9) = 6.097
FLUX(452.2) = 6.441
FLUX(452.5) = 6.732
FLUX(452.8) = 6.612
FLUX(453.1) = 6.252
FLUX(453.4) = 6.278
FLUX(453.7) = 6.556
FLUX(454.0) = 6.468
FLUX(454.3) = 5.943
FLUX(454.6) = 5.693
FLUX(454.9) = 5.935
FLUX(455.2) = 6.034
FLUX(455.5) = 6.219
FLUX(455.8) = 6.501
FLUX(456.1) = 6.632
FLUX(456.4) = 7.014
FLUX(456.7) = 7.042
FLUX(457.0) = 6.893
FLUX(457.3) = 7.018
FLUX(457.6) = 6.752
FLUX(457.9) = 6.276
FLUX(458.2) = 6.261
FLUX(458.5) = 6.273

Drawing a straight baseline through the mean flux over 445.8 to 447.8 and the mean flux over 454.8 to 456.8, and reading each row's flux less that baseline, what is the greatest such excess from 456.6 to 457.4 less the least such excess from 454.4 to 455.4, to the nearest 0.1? 1.3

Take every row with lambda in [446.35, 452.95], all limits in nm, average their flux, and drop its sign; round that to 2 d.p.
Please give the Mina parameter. 6.87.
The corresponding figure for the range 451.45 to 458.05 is 6.45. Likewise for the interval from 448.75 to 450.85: 7.12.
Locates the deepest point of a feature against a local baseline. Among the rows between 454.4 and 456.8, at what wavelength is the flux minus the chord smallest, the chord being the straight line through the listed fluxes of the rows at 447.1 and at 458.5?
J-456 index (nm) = 454.6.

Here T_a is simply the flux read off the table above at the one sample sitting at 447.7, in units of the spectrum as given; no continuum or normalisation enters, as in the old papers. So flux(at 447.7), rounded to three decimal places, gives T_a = 6.442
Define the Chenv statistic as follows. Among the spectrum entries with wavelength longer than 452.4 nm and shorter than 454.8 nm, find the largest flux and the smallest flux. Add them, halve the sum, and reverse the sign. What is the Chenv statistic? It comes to -6.2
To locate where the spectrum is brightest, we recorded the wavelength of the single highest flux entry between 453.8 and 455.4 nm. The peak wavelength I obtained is 454.0 nm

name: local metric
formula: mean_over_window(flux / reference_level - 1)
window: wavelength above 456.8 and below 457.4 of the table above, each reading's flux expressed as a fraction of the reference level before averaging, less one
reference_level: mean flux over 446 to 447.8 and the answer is 0.092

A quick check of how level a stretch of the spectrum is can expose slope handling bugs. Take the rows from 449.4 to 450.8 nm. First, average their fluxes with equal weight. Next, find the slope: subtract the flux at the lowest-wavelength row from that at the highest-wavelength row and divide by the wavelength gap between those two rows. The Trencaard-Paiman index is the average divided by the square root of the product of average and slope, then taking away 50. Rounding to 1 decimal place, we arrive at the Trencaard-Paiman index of -39.3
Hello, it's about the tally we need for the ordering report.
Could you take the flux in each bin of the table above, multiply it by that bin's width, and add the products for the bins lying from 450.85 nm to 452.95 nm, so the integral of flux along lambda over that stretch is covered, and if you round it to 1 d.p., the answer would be 14.1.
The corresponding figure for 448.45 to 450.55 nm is 15.1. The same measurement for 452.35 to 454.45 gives 13.5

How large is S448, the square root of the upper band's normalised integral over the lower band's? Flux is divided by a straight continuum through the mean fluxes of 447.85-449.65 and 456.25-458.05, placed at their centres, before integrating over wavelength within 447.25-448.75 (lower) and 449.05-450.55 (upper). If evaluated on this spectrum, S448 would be 1.01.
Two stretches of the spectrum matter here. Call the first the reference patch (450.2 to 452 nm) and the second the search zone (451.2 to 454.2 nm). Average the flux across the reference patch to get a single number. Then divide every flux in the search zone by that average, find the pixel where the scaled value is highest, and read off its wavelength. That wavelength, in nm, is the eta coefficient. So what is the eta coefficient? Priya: 451.3 nm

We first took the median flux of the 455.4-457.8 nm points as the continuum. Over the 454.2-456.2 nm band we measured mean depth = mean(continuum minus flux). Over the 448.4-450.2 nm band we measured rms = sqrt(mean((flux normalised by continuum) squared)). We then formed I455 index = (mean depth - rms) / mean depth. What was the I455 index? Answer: -0.5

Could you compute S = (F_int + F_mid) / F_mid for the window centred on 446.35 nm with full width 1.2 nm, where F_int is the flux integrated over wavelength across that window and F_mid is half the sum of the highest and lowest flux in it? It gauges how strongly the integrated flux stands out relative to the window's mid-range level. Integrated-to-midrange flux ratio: 2.20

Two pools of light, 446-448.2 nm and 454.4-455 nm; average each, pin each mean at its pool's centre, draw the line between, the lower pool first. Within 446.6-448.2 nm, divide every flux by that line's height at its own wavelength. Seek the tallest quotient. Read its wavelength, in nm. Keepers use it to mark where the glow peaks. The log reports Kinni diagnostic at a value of 448.0 nm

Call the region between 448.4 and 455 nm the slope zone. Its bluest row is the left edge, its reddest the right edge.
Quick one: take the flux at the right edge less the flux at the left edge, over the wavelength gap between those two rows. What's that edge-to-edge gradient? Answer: -0.26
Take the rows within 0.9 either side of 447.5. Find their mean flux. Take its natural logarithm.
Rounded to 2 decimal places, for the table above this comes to 1.91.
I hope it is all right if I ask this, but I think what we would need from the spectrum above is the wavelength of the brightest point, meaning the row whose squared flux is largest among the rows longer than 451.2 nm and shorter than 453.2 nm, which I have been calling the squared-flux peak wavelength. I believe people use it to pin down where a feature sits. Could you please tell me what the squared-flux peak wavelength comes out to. 451.3 nm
